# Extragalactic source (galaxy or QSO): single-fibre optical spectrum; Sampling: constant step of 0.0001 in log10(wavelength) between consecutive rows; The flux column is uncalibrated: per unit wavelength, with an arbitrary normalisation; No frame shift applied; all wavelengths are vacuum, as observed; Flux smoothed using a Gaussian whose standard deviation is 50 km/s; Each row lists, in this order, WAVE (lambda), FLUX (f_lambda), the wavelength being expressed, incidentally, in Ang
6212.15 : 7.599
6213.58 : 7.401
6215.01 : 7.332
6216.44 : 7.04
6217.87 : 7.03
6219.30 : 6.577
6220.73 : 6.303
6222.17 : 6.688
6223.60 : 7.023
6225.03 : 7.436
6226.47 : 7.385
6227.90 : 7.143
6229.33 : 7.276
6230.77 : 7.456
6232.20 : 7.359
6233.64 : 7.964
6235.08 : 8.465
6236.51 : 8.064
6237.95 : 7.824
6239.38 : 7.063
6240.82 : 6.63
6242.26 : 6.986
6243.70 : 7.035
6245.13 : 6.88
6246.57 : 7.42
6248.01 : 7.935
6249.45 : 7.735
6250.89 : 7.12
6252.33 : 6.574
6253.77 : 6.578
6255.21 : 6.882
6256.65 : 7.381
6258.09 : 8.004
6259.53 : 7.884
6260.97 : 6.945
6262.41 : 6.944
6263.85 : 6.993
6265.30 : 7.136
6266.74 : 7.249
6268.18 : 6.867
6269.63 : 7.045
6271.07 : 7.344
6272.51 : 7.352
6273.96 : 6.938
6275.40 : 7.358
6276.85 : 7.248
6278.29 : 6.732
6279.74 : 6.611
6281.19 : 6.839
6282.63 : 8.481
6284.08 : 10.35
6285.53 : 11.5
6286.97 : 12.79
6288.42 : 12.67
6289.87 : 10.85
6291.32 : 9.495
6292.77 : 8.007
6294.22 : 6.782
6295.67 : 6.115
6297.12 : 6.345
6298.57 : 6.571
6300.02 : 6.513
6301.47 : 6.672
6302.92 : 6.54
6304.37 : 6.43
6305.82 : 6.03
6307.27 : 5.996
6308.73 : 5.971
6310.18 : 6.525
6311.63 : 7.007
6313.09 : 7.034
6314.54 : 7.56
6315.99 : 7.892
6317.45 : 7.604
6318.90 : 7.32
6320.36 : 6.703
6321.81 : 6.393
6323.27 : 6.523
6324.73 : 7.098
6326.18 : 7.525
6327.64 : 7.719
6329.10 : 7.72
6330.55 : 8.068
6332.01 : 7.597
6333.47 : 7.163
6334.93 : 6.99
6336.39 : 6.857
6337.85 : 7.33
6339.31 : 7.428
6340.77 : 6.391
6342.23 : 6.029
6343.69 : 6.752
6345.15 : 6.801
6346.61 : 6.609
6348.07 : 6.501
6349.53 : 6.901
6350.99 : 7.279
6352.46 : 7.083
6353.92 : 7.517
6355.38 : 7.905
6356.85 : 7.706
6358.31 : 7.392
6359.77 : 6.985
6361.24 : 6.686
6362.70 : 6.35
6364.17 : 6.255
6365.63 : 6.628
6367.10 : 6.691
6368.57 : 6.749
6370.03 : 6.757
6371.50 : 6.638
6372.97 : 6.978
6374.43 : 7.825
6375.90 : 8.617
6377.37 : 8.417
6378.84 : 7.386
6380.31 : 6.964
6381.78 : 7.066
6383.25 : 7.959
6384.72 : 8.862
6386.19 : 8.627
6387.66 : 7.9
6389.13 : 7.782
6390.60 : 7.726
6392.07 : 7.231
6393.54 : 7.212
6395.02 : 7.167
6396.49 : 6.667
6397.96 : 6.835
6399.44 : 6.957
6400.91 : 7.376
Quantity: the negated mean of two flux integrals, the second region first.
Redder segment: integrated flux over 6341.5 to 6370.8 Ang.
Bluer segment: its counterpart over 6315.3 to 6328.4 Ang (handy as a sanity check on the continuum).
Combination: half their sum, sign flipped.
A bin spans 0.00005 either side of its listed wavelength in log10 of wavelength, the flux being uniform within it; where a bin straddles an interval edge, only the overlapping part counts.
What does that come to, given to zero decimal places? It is -148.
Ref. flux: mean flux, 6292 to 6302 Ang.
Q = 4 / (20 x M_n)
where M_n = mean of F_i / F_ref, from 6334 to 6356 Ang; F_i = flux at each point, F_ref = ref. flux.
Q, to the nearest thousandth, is 0.193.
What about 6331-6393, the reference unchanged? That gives 0.186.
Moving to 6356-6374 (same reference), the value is 0.197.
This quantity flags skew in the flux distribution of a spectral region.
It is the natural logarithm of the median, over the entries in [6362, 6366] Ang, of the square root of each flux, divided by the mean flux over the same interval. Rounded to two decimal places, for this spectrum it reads -0.93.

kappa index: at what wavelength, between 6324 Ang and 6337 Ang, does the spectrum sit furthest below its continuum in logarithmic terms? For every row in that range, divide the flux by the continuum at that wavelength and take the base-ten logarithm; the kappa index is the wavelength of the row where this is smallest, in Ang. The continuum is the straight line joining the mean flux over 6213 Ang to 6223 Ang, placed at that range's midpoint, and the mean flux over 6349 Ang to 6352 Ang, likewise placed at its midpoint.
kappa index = 6336.39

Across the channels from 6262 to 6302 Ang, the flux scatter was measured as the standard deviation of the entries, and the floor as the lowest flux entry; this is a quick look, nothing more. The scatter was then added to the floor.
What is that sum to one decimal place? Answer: 8.0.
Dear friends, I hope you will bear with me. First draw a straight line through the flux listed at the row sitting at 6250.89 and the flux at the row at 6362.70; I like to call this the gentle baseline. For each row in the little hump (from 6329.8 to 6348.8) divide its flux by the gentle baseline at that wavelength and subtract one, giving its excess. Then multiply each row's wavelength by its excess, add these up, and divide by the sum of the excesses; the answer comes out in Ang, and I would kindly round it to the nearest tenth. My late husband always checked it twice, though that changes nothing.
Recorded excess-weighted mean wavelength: 6335.0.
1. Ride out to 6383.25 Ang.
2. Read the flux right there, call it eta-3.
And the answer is 7.959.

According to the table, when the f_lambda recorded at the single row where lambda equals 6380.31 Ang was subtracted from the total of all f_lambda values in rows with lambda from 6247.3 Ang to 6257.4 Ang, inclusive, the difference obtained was 43.2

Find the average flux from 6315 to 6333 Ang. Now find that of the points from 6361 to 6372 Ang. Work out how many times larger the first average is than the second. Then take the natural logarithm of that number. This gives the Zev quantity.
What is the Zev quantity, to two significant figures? 0.11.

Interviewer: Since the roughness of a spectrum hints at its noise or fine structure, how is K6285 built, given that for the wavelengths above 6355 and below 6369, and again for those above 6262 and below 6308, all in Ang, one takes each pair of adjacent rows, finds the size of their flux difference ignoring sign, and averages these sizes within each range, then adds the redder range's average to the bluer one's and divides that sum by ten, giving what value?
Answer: 0.079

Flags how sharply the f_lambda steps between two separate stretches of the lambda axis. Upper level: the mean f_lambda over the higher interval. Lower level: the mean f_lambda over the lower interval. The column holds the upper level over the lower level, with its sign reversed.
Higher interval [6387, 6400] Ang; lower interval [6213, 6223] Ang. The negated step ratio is -1.05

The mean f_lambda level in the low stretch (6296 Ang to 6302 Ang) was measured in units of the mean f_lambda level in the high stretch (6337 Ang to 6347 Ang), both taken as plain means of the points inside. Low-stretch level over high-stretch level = 0.96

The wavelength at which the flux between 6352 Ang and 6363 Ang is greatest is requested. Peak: 6355.38 Ang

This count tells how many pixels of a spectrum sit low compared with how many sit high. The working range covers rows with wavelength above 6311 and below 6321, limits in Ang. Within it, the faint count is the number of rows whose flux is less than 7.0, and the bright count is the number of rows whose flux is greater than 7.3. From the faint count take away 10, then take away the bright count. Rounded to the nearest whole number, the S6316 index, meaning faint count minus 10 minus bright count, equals -13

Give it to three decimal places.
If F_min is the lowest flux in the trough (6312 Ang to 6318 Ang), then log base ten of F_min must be 0.847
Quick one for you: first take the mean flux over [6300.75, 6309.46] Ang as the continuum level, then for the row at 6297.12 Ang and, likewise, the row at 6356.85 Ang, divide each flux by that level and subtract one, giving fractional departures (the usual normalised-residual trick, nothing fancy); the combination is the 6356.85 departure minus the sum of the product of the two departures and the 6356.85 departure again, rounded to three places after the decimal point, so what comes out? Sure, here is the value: -0.003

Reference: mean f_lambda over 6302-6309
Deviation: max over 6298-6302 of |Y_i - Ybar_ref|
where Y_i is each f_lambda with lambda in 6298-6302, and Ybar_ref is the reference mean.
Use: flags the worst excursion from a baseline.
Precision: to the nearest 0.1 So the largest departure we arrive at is 0.5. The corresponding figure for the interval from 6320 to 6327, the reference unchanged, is 1.3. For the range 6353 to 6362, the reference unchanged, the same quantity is 1.7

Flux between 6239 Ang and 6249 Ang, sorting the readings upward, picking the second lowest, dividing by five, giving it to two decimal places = 1.38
